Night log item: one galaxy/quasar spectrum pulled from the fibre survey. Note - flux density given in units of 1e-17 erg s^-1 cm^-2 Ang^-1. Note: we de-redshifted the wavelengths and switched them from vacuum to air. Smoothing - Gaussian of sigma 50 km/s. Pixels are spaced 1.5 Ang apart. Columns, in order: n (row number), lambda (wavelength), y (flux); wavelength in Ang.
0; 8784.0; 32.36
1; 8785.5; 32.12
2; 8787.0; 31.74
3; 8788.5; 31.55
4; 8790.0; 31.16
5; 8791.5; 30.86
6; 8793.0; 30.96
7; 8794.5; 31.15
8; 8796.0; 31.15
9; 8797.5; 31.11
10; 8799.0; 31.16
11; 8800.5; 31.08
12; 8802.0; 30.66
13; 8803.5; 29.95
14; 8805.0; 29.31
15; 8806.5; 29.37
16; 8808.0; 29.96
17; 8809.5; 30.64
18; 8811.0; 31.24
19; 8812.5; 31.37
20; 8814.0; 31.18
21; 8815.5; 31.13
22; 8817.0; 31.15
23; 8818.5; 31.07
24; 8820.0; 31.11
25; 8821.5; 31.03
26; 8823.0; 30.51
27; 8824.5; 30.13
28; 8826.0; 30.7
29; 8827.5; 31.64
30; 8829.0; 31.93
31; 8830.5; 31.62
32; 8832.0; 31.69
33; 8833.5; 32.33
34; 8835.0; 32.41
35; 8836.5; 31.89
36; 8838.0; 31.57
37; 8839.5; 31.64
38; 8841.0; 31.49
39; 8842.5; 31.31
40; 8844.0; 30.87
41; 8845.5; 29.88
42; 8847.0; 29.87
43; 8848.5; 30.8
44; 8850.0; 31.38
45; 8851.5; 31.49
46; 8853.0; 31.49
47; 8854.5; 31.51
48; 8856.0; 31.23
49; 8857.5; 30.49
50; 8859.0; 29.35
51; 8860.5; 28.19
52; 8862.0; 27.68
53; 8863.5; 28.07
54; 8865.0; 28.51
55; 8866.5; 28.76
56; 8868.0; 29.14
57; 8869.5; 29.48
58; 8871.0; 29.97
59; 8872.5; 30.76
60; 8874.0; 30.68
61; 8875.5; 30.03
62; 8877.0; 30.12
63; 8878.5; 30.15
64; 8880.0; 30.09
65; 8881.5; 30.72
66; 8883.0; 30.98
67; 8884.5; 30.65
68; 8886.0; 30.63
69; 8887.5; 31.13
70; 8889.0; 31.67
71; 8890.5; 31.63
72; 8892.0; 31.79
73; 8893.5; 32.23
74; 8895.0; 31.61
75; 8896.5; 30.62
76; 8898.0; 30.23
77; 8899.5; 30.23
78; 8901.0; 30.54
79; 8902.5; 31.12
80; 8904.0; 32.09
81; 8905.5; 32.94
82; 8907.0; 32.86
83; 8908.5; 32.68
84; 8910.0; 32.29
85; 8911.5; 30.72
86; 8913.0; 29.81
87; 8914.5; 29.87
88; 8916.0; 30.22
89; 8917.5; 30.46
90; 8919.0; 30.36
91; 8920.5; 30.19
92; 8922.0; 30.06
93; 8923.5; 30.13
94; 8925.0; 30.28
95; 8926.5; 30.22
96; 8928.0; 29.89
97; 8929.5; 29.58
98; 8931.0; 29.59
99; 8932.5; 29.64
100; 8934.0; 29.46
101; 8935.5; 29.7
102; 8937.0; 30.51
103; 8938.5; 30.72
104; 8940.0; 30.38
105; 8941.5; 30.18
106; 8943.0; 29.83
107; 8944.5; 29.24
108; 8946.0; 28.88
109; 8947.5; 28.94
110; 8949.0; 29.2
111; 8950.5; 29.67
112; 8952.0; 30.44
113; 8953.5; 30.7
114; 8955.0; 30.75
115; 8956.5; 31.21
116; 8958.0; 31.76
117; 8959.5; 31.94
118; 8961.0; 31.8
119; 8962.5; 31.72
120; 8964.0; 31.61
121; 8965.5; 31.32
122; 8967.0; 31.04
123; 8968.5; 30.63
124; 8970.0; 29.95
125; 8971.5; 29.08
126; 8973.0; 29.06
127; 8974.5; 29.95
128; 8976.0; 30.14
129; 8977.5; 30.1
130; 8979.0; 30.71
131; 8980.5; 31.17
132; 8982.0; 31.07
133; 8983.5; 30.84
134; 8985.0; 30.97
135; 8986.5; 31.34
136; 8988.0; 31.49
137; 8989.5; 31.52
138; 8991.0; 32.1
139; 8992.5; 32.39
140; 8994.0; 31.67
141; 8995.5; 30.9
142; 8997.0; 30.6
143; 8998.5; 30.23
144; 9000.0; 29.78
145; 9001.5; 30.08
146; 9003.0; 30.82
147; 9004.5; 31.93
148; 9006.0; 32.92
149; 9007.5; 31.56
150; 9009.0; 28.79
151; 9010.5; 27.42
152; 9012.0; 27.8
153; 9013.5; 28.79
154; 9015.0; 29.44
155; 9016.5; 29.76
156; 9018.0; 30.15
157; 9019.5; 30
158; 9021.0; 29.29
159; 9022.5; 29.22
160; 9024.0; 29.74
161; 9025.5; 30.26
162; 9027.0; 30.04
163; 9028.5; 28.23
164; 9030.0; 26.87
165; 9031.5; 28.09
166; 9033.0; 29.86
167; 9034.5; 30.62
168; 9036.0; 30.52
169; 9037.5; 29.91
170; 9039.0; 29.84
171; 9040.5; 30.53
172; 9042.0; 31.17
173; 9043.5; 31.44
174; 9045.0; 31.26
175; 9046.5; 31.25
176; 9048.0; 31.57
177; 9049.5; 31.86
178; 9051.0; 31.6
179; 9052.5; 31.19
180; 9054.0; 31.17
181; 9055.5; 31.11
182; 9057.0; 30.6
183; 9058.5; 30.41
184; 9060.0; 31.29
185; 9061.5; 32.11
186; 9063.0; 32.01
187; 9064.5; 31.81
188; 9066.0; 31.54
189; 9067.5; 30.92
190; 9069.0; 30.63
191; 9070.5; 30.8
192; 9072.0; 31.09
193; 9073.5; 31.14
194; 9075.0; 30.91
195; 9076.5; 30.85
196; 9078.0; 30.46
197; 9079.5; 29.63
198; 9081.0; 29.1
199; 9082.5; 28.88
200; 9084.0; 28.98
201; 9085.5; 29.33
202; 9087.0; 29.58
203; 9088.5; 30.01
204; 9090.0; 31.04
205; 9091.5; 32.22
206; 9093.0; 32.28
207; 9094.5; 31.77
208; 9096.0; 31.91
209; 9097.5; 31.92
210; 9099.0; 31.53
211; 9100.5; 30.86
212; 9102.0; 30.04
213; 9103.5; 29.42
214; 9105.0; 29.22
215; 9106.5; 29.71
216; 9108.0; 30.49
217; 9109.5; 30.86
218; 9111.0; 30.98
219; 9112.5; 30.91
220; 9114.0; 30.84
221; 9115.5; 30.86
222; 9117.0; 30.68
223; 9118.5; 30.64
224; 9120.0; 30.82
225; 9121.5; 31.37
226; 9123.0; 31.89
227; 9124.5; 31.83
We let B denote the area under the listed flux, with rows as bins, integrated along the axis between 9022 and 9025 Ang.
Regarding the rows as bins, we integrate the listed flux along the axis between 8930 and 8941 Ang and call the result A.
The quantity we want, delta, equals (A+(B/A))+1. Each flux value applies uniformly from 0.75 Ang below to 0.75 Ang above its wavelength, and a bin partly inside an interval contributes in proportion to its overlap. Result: 331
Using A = 330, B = 89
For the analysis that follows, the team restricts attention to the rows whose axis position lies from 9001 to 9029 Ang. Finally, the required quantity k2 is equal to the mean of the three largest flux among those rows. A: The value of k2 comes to 32.1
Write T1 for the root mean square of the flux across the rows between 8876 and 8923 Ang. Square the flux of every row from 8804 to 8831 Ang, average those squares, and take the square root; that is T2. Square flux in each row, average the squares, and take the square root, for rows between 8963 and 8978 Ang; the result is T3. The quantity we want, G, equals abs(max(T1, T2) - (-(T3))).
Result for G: 61.3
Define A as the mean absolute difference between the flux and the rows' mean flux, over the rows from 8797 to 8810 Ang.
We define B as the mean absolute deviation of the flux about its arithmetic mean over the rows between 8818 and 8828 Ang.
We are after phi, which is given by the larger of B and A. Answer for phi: 0.63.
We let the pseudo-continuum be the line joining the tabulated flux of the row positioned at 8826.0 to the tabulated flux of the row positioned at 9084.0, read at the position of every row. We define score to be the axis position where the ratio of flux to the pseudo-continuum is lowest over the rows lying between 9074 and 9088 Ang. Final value 9082.5 Ang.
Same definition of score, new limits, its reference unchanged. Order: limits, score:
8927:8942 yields 8934.0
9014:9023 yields 9022.5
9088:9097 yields 9088.5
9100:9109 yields 9105.0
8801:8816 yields 8805.0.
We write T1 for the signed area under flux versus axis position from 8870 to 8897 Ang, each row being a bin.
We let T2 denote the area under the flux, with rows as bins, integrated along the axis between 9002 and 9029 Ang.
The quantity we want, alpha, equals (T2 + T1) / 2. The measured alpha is 819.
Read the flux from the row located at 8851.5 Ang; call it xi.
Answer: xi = 31.49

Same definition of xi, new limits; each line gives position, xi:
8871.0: 29.97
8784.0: 32.36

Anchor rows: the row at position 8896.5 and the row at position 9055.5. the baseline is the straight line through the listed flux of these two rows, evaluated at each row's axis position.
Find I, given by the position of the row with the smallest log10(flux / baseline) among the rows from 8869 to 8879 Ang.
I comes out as 8869.5 Ang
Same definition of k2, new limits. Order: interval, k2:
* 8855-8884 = 31.0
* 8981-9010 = 32.5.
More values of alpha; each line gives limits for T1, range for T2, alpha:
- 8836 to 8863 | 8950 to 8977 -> 828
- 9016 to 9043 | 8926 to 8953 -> 803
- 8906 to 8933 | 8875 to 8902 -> 828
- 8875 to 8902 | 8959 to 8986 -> 831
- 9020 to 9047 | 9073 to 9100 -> 817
